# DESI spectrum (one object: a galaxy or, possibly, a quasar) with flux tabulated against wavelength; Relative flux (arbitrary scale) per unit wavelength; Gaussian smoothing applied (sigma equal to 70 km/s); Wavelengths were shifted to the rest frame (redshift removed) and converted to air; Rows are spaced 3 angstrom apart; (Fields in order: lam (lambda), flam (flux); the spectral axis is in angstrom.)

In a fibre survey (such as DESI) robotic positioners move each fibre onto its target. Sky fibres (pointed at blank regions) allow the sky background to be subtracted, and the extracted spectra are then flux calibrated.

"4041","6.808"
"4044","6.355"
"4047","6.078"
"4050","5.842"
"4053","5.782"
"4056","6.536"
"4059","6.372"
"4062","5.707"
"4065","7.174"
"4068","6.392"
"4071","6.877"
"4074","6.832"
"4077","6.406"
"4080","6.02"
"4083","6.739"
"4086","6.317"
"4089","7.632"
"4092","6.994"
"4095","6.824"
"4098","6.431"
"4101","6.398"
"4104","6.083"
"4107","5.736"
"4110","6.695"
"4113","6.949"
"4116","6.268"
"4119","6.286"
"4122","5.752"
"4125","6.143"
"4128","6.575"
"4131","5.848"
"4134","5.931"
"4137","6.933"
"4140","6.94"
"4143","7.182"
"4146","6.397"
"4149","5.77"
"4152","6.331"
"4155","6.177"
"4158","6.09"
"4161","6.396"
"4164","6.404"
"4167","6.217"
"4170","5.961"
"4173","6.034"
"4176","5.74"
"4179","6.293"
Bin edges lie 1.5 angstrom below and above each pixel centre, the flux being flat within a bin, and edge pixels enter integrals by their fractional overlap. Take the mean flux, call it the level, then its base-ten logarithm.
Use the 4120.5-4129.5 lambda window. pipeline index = 0.789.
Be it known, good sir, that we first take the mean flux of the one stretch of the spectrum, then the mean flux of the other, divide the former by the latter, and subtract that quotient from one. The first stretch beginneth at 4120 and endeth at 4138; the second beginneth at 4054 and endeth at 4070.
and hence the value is 0.04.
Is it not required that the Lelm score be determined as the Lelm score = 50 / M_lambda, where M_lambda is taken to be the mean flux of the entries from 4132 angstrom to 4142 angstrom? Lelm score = 7.6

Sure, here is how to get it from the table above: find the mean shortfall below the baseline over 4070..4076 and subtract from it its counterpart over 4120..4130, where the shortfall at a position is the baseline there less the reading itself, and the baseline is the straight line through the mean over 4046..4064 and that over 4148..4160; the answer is -0.7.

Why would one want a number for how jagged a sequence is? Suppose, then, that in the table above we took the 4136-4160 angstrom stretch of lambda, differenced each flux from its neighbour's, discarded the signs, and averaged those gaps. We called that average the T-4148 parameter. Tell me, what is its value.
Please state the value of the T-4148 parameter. 0.35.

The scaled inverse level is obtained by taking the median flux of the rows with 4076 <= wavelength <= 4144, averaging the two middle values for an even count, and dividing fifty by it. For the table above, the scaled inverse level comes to 7.81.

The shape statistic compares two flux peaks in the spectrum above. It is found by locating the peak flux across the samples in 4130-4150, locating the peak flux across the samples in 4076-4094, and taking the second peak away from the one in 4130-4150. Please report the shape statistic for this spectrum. -0.45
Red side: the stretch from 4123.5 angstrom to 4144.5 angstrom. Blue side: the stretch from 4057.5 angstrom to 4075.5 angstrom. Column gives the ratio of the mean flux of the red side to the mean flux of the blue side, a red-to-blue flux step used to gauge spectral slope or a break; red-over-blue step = 0.99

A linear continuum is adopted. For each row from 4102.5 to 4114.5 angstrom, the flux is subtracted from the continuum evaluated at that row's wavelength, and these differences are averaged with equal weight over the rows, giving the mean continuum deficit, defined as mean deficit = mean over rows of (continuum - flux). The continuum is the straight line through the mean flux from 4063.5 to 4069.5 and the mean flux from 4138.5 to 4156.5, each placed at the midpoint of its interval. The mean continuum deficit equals 0.3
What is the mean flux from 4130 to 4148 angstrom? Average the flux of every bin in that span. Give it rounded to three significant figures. 6.54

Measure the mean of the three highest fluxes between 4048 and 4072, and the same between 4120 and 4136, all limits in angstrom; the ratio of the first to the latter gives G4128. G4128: 1.10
